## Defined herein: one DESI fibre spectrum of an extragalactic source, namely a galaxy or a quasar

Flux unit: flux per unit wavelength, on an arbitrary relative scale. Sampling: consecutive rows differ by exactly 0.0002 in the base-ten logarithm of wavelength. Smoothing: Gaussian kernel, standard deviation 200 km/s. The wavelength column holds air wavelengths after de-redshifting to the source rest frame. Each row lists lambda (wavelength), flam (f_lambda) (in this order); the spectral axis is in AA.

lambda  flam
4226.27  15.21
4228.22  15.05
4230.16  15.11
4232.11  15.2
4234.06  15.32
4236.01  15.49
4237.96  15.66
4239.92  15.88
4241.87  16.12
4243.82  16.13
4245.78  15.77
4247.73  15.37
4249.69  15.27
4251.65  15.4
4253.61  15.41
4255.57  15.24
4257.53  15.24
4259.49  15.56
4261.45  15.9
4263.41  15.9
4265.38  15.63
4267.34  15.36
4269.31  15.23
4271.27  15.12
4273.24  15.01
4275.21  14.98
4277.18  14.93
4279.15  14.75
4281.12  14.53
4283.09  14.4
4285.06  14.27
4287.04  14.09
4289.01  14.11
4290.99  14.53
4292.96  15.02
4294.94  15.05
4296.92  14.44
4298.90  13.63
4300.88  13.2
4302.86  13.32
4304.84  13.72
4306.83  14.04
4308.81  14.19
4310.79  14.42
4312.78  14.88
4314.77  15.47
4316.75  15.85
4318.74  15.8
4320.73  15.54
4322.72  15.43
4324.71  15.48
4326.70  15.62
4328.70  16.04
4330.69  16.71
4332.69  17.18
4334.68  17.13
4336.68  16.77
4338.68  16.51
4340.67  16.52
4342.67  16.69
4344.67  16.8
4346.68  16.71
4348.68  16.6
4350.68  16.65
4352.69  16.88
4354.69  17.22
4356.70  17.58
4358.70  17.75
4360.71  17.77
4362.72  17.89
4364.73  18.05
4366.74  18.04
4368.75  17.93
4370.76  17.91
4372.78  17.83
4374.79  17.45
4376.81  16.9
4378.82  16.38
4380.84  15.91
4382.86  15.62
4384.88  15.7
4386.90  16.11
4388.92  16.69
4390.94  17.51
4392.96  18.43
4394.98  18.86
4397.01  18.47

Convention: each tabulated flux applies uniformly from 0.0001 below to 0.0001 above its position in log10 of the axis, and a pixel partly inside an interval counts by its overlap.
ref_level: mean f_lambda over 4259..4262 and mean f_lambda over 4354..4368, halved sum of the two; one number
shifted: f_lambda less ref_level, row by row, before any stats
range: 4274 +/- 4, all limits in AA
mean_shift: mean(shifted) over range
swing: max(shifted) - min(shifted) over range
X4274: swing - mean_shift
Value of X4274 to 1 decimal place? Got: 1.9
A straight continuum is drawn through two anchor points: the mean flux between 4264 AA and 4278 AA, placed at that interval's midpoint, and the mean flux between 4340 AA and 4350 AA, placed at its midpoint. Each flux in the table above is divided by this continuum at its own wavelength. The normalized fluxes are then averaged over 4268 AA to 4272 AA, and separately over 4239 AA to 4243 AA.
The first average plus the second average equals 2.099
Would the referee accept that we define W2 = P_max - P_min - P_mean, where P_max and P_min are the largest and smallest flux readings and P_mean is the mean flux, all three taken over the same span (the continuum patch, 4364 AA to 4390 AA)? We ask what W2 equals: -14.5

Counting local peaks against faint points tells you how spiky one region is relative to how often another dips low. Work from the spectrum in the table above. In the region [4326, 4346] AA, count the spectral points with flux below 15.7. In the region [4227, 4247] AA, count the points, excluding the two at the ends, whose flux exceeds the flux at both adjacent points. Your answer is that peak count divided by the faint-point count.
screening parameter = 1.00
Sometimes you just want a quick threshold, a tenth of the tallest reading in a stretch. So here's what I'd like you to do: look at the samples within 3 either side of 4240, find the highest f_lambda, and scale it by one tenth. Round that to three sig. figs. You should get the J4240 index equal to 1.61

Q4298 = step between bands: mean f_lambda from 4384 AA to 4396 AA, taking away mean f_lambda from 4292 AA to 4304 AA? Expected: 3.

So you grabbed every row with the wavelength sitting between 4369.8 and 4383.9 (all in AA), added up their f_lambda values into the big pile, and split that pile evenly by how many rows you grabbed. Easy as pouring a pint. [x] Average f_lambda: 17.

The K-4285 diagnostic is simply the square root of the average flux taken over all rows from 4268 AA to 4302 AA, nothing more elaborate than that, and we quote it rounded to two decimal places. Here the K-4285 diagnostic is 3.81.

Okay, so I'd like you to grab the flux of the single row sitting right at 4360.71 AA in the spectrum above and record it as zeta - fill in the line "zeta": 17.77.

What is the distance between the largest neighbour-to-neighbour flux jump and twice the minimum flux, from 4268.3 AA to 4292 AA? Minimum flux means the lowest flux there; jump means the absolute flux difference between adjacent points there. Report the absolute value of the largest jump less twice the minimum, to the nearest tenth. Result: 27.8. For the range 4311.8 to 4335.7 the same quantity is 29.1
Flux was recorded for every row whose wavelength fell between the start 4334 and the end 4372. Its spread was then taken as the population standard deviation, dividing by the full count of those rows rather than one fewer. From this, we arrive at 0.57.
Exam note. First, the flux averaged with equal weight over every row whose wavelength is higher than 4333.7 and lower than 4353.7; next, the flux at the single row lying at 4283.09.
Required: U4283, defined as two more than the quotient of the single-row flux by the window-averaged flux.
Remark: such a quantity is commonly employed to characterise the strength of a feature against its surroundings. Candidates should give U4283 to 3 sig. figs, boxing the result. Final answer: 2.86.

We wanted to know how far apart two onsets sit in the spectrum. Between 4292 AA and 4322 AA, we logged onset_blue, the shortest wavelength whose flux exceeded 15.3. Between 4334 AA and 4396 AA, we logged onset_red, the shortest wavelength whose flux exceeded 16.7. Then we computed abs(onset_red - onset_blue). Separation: 19.9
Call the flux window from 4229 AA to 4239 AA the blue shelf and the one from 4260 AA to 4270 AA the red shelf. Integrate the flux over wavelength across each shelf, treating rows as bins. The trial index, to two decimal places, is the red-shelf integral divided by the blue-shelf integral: 1.02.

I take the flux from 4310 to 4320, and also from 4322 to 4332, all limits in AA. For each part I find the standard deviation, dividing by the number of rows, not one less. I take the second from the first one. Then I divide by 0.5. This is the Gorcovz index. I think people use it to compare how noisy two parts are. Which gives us 0.15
